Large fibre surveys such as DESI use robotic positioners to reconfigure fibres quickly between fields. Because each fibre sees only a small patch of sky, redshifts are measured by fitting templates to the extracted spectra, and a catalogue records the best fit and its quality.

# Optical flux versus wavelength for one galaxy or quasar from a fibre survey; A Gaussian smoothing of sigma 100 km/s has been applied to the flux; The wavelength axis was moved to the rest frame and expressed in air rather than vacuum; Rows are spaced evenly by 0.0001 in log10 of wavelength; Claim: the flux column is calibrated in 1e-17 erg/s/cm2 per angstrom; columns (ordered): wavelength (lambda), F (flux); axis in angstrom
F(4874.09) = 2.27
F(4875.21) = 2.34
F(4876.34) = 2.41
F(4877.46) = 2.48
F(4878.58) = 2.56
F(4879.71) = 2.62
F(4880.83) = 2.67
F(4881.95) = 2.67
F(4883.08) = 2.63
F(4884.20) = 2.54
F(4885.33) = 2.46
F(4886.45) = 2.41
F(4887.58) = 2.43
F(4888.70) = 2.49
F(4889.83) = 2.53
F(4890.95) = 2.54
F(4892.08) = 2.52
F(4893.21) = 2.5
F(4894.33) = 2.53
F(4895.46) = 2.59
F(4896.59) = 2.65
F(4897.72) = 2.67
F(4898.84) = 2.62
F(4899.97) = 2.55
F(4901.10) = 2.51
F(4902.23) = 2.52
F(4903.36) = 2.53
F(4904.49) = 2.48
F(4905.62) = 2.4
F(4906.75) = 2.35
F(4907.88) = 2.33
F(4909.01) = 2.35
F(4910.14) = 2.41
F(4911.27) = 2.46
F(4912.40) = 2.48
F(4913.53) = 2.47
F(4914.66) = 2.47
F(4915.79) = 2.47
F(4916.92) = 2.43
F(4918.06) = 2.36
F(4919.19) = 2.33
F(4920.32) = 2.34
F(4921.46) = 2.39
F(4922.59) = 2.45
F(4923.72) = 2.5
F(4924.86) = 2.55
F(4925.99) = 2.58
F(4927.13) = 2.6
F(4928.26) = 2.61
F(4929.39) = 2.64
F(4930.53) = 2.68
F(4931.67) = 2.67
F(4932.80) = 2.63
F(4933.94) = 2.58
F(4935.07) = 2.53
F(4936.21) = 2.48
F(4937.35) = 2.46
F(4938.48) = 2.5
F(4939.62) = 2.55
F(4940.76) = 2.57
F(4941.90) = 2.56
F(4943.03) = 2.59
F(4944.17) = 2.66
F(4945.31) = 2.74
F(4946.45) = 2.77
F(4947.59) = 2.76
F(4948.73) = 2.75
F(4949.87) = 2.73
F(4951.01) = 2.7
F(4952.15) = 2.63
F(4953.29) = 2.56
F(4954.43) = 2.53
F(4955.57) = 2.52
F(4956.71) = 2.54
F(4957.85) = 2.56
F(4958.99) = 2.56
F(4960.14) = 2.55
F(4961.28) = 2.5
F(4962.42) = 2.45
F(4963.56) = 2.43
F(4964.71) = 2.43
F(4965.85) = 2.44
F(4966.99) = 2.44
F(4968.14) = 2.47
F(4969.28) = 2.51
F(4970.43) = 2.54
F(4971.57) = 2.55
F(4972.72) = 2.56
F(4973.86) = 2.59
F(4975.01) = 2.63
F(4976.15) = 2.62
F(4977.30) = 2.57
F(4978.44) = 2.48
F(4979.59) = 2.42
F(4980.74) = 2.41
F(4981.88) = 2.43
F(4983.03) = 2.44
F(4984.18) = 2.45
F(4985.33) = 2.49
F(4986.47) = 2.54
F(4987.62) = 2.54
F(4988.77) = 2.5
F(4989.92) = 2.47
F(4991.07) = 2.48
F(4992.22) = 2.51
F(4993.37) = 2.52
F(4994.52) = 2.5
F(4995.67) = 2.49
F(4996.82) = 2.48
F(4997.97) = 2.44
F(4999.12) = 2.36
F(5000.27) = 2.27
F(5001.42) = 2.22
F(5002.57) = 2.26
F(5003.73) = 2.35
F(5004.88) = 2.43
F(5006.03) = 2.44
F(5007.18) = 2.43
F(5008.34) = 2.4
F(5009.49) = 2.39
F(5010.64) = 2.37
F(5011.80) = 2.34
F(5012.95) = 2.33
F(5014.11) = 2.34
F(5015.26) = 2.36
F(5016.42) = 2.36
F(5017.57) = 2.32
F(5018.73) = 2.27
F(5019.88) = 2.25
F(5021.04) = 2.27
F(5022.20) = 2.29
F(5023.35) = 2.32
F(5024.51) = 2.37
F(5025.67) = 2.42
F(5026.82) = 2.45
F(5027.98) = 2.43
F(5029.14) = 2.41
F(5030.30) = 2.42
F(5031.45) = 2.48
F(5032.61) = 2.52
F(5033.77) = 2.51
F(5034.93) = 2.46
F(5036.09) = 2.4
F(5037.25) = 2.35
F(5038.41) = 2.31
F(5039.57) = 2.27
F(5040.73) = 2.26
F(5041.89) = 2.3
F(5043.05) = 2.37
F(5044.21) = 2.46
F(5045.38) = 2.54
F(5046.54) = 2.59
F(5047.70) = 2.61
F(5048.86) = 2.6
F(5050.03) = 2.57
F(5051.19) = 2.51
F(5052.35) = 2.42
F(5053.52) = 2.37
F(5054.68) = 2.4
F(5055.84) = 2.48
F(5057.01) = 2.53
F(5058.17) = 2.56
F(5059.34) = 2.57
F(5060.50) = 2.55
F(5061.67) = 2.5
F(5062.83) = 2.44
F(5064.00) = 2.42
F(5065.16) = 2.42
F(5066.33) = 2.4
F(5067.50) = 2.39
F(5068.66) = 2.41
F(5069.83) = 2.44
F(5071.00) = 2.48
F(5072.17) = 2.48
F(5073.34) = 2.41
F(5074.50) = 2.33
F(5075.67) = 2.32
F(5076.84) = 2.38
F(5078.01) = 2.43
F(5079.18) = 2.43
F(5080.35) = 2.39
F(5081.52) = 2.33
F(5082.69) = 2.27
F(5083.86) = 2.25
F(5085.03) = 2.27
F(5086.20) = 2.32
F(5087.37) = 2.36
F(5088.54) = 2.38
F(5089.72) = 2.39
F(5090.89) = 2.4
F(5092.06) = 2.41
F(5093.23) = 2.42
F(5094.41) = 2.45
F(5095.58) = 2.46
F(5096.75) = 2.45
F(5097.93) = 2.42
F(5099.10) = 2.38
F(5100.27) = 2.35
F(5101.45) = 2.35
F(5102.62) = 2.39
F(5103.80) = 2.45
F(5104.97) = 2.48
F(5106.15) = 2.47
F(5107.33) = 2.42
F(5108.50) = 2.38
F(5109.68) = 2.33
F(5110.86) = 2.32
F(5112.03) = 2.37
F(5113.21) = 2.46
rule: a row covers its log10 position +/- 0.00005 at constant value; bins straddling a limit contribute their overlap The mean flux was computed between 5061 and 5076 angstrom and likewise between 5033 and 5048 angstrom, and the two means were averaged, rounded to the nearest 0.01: 2.42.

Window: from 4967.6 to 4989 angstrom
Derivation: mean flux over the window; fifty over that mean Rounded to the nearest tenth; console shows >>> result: 19.9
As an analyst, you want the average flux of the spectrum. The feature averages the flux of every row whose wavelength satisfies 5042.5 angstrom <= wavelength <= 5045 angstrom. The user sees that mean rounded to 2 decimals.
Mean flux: 2.42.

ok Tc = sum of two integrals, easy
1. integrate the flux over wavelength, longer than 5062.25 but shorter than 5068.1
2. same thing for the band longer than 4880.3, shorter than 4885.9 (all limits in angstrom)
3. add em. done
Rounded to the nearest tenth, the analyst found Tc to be 28.7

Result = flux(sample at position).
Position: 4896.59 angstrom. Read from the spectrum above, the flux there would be 2.65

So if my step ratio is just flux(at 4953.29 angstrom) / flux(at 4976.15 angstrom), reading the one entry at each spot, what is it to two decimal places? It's 0.98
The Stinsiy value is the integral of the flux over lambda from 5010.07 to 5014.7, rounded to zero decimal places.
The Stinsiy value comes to 11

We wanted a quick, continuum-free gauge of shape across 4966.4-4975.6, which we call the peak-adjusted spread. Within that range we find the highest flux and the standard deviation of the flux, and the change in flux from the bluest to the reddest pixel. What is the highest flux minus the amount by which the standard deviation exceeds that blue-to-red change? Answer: 2.76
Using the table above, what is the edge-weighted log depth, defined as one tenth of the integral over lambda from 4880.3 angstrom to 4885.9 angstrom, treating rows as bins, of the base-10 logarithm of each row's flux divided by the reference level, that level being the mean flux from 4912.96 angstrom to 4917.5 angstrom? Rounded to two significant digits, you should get 0.013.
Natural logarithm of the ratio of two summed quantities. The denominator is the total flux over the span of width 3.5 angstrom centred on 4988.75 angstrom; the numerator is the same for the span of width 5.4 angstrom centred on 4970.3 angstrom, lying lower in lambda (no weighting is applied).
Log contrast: 0.5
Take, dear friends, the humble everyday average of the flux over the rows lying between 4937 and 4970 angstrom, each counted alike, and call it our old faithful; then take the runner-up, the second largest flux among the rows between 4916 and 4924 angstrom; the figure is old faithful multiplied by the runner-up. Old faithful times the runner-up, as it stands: 6.29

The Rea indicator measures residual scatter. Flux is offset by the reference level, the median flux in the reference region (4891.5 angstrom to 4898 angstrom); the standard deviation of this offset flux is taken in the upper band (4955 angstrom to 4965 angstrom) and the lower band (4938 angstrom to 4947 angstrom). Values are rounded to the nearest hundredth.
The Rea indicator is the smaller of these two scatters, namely 0.05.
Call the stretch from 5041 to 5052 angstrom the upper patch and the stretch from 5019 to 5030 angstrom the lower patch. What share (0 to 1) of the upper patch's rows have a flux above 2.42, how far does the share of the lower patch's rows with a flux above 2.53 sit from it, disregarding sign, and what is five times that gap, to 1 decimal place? 3.9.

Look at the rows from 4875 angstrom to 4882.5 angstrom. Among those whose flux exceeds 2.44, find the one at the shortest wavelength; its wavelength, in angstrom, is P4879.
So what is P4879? 4877.46 angstrom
